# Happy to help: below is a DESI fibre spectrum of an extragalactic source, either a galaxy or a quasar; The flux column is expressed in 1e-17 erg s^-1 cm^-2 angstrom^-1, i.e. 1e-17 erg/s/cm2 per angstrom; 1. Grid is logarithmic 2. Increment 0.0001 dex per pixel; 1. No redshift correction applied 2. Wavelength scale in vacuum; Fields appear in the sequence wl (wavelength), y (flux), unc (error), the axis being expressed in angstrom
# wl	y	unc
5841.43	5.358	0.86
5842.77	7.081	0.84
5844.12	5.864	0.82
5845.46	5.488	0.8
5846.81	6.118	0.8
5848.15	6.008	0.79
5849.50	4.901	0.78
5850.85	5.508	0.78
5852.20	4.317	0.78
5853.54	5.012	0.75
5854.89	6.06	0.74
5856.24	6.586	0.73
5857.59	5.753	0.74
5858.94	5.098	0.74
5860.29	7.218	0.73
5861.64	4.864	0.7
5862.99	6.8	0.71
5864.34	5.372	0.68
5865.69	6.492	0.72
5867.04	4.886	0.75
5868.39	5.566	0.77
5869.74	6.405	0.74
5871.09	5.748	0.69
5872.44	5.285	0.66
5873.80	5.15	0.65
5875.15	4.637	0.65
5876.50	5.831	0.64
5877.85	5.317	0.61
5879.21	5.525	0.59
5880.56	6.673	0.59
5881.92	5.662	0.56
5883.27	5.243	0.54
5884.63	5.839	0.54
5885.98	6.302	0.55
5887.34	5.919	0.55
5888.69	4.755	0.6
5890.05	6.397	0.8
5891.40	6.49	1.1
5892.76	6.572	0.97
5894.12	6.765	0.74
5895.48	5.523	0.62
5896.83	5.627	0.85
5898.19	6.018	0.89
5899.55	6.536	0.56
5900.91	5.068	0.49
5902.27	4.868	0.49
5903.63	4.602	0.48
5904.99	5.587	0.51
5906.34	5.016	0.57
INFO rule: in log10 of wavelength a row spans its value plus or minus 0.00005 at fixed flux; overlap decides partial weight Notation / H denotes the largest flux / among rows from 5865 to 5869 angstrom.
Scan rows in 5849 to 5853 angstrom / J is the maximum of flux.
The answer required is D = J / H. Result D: 0.85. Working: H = 6.492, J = 5.508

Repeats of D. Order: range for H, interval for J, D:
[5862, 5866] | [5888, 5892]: 0.95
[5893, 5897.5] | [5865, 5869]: 0.96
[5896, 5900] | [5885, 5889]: 0.96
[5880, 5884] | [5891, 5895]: 1.01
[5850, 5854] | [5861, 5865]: 1.23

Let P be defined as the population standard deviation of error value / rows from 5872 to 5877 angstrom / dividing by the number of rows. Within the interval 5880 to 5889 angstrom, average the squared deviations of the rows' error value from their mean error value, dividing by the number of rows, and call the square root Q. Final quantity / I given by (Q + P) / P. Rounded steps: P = 0.007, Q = 0.02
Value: 4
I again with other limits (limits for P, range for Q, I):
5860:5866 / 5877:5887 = 3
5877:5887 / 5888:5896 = 8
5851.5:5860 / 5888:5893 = 13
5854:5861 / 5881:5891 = 19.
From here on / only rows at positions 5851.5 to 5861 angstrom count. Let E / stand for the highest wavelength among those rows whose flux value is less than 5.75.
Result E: 5858.94 angstrom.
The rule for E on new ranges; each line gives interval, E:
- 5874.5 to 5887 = 5883.27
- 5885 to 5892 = 5888.69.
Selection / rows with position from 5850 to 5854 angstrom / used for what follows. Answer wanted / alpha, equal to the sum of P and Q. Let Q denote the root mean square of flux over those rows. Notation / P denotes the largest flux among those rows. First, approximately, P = 5.508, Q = 4.97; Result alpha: 10.5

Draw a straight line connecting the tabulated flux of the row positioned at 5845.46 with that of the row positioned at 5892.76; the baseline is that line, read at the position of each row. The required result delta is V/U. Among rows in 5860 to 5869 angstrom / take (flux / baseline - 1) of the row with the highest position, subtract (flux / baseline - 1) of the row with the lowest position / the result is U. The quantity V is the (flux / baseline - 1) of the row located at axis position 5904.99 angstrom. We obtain 0.6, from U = -0.31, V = -0.185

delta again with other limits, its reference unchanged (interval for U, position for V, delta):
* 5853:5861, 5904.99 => -0.5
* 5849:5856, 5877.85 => -0.8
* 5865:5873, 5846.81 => -0.5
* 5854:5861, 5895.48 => -1.0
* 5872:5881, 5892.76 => 0.0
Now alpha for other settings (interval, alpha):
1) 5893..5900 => 12.9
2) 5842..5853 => 12.8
